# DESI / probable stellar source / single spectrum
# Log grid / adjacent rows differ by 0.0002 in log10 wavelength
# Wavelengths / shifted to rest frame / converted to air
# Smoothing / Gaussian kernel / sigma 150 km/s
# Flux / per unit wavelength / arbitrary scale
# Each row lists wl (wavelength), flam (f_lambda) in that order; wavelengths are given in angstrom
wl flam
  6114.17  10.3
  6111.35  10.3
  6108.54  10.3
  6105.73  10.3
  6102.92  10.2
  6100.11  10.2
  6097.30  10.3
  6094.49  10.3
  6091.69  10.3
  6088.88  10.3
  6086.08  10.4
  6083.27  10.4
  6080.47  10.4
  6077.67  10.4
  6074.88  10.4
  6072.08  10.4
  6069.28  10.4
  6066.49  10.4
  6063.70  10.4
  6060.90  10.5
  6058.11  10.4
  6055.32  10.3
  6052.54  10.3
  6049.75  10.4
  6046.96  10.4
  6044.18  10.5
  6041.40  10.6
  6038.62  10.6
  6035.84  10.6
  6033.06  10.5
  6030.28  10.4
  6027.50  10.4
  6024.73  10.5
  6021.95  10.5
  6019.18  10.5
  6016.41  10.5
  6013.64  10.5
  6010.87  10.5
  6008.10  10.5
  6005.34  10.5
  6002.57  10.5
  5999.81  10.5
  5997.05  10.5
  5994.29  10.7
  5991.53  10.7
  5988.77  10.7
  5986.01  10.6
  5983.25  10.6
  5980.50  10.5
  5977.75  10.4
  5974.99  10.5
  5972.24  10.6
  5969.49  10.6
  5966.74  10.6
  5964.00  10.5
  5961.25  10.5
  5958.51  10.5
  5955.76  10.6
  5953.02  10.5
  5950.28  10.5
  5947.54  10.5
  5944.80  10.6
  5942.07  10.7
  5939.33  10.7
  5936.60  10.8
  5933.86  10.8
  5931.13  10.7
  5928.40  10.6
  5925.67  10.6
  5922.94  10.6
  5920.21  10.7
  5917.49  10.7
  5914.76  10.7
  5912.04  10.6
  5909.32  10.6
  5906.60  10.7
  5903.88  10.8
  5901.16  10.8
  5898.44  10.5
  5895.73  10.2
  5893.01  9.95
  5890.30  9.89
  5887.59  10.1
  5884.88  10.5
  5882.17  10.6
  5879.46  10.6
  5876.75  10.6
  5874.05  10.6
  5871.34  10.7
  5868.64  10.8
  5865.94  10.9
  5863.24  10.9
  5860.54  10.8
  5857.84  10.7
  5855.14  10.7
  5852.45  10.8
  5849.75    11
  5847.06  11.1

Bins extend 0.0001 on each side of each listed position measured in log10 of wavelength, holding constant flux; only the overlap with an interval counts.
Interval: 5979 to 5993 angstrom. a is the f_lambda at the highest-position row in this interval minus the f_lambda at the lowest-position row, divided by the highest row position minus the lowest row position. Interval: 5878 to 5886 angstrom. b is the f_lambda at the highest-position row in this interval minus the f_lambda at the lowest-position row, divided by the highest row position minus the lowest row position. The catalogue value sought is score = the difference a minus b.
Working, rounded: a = 0.02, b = -0.018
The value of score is 0.04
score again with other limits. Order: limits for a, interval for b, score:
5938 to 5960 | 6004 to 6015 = -0.01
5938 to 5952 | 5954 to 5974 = -0.02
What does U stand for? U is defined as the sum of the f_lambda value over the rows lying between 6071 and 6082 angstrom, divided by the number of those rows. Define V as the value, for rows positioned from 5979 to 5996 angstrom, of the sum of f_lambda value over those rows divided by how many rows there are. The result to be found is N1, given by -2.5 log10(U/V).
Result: 0.02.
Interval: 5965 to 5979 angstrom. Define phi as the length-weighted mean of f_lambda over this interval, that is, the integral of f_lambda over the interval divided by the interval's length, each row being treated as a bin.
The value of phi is 10.5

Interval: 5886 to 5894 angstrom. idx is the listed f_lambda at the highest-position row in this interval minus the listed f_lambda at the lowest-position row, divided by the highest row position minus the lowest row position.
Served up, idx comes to -0.028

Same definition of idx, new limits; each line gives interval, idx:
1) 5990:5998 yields -0.036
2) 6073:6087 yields 0.000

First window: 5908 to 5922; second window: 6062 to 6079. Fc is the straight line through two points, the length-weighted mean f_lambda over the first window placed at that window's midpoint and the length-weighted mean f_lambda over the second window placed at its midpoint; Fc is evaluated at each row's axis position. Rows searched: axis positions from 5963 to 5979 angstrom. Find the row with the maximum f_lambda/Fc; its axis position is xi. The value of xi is 5972.24 angstrom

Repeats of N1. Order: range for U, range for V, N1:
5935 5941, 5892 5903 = -0.04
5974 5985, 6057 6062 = -0.01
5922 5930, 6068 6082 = -0.02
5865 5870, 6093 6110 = -0.06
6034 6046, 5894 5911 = 0.00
